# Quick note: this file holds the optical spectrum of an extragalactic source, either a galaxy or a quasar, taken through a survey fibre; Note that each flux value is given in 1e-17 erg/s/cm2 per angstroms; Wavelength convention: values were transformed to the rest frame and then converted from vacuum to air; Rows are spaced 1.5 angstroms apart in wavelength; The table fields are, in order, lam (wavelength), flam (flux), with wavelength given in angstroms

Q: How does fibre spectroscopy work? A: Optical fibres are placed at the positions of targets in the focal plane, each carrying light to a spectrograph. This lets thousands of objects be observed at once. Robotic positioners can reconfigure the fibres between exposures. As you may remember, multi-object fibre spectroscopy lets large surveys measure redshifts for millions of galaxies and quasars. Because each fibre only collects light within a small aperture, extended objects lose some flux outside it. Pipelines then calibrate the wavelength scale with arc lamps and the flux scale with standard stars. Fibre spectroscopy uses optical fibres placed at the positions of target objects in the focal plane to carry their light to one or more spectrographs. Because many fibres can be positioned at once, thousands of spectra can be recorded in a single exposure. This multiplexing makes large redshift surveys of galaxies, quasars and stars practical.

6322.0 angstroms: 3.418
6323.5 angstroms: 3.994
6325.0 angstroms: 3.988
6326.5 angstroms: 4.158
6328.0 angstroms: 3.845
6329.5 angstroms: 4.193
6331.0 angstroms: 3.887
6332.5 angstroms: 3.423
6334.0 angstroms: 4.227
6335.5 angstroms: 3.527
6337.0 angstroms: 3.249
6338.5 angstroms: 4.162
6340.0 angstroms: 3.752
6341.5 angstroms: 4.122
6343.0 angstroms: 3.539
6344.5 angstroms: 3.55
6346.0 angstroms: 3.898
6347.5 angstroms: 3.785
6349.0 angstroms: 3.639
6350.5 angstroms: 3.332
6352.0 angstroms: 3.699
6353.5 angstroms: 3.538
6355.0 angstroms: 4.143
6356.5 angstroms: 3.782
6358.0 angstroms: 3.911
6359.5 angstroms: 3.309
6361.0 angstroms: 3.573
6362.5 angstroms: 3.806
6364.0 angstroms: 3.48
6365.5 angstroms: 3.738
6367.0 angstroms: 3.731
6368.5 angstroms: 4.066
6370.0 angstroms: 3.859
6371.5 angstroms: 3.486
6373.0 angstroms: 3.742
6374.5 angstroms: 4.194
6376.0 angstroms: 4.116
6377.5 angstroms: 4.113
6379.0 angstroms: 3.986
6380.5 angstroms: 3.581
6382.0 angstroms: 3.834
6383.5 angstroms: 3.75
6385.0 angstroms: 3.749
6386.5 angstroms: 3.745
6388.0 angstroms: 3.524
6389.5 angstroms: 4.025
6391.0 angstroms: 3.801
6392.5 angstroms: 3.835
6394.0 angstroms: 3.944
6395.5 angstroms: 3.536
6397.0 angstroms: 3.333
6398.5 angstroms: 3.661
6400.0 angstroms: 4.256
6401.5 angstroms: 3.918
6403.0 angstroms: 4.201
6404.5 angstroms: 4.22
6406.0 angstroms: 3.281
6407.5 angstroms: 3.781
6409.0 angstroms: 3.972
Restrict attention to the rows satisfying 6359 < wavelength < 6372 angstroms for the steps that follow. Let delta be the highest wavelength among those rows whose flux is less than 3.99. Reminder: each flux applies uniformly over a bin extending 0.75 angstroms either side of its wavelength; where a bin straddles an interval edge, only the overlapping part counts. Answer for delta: 6371.5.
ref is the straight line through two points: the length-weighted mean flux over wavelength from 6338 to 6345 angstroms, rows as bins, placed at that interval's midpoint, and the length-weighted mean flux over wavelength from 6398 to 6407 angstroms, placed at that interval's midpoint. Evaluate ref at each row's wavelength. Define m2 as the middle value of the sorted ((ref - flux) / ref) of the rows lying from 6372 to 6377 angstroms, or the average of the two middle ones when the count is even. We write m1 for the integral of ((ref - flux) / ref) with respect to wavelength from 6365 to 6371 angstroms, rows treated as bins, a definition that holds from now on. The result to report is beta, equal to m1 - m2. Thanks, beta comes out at 0.11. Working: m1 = 0.05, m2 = -0.060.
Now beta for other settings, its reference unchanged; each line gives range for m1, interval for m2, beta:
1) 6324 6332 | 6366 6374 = -0.45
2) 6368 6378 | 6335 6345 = -0.22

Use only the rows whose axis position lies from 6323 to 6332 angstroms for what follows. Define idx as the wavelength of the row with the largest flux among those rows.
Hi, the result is 6329.5 angstroms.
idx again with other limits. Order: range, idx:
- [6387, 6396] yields 6389.5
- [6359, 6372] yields 6368.5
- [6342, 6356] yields 6355.0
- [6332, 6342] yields 6334.0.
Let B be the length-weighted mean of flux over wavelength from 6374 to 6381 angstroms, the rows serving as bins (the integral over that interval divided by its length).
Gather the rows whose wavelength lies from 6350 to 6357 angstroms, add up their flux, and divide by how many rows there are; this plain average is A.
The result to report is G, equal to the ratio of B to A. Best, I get 1.08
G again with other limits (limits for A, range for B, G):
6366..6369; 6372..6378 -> 1.03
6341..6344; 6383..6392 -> 0.98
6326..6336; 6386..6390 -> 0.96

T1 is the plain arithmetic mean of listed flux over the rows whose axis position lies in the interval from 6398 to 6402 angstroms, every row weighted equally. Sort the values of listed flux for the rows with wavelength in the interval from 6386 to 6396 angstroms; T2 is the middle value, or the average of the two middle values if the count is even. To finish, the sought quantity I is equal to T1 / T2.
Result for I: 1.04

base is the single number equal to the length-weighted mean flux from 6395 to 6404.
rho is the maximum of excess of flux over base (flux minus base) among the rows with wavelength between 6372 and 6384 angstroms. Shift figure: 0.36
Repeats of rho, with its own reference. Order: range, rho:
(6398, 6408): 0.42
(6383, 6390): 0.19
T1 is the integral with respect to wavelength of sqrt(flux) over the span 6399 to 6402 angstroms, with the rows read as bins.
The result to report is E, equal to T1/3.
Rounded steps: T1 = 6.05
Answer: 2.02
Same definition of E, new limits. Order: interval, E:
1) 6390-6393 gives 1.96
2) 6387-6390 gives 1.94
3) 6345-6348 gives 1.95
